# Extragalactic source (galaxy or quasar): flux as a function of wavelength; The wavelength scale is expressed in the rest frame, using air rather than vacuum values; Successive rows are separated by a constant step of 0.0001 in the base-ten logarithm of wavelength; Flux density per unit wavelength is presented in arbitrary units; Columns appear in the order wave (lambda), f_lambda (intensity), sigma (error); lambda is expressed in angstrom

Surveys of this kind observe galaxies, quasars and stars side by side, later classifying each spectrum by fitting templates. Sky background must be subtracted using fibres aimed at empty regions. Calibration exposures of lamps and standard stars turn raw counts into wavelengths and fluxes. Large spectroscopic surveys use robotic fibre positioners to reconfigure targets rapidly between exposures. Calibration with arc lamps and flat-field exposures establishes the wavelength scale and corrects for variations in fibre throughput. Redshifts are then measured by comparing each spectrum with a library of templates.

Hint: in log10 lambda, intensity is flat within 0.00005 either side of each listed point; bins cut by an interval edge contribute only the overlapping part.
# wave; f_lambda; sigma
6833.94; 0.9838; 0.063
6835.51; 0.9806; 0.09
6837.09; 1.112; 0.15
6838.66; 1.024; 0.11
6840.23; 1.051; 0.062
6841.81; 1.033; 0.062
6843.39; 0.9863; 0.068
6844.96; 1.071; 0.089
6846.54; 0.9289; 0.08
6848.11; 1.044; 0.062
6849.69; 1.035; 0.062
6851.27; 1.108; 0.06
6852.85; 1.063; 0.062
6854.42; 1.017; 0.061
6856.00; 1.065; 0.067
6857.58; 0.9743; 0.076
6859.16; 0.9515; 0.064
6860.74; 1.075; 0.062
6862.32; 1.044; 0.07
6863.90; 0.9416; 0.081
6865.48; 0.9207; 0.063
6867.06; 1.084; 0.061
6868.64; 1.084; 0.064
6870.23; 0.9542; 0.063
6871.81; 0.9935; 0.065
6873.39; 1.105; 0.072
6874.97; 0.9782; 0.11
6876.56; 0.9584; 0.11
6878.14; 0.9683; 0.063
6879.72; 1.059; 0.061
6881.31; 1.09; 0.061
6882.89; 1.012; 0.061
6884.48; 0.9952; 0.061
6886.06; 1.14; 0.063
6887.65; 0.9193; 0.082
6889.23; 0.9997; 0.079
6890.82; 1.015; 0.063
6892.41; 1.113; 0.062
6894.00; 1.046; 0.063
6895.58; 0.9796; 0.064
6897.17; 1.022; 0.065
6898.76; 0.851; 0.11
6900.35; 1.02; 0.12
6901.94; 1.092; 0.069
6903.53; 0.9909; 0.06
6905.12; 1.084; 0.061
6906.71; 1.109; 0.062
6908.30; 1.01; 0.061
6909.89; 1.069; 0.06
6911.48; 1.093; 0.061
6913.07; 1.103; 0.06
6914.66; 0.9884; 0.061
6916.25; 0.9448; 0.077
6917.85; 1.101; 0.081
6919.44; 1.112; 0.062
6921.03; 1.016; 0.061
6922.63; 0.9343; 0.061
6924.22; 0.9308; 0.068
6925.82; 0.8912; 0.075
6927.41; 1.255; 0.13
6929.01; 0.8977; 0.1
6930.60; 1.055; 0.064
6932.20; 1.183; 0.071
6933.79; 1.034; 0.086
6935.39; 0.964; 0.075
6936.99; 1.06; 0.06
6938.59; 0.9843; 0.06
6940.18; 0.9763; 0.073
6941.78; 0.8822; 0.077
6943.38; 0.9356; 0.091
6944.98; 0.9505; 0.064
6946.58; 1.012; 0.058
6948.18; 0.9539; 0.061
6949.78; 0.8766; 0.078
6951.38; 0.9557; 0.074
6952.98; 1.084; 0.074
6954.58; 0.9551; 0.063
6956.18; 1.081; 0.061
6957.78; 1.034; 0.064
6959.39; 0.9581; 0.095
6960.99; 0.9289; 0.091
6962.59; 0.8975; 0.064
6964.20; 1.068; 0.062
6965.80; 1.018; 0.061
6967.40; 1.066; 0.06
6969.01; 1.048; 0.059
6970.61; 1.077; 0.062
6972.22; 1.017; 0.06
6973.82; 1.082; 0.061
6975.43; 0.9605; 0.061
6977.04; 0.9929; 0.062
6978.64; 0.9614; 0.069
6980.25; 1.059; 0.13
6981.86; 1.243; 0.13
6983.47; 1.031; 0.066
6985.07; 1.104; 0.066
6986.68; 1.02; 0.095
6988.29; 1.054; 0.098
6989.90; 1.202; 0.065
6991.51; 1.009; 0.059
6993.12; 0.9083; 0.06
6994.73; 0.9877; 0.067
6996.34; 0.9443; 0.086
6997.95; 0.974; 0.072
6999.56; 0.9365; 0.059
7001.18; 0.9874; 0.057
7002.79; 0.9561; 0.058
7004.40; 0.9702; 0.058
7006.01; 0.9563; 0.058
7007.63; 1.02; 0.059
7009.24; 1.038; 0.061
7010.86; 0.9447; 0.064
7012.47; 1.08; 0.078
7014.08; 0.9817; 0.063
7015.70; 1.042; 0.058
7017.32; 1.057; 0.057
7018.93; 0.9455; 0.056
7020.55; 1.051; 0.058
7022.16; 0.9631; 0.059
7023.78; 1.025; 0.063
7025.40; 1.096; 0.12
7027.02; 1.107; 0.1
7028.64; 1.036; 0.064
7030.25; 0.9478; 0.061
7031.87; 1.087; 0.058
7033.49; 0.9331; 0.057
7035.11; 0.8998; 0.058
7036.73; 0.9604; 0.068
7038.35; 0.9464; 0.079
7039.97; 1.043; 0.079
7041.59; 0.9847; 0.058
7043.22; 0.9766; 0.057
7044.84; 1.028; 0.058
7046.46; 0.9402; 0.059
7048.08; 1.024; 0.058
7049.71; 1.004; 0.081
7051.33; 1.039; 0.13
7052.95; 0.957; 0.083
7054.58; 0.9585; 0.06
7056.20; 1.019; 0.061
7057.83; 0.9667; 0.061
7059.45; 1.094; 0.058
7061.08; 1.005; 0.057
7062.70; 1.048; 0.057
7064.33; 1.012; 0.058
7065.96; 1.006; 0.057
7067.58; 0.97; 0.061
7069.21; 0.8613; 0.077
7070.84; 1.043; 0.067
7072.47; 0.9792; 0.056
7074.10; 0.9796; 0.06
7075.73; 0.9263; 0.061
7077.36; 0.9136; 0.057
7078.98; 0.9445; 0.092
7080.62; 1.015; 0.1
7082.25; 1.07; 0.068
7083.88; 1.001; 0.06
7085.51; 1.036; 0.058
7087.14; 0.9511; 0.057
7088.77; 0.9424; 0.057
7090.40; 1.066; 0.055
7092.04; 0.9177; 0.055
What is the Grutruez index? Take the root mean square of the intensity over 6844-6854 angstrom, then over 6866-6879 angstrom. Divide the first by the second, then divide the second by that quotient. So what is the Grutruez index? 0.99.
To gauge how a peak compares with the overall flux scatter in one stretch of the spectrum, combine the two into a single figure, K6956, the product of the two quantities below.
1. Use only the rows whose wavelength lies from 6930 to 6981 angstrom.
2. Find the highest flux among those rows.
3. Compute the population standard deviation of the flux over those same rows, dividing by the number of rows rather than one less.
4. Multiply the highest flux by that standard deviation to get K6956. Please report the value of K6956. 0.080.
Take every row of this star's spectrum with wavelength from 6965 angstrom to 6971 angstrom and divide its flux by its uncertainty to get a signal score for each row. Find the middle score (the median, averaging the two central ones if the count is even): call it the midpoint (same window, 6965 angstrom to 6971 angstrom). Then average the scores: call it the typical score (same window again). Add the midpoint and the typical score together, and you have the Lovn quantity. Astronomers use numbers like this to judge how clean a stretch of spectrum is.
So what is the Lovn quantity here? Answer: 35.0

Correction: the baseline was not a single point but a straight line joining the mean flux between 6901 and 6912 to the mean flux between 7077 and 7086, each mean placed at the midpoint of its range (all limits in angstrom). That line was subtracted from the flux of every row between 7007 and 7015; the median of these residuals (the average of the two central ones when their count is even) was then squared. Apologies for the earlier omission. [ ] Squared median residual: 0.0000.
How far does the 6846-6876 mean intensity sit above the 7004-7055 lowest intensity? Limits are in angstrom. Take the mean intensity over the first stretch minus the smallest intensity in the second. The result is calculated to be 0.120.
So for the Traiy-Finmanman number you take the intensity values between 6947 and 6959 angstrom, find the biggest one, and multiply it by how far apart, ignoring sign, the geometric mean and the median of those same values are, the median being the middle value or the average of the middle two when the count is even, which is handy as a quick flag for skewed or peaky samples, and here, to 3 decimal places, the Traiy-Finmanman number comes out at 0.036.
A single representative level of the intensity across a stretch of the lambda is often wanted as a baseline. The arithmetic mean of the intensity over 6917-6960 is 1.003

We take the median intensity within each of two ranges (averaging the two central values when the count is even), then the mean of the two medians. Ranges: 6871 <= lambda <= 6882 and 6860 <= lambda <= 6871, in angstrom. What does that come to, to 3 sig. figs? 1.02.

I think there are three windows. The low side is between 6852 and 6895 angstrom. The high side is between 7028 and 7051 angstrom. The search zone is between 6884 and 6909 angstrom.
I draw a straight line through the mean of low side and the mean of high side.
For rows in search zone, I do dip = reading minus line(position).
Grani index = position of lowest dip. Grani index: 6898.76 angstrom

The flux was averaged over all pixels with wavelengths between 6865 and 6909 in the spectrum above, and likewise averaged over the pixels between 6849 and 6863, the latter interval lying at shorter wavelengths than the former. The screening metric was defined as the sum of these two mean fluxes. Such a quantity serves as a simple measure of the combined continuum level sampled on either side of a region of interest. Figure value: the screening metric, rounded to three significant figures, 2.06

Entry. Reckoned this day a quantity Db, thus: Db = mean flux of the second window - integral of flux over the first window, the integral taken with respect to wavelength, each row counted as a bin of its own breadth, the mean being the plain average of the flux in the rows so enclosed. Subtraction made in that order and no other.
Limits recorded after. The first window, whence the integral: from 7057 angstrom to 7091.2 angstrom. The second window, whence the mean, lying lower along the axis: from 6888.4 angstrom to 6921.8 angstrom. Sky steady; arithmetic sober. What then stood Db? -32.89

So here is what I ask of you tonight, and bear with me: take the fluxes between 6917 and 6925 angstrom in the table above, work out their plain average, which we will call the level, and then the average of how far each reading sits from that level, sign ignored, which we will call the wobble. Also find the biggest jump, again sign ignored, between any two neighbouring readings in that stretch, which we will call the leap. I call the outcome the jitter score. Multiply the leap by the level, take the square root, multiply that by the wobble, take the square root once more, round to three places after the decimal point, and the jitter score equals 0.148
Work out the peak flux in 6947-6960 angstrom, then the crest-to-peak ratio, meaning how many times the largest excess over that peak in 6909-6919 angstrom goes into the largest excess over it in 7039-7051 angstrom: -2.2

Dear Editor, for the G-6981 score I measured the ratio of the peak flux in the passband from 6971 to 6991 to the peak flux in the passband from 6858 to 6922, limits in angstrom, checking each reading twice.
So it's 1.09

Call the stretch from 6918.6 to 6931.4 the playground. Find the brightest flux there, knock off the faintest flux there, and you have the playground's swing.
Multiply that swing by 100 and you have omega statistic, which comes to 36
